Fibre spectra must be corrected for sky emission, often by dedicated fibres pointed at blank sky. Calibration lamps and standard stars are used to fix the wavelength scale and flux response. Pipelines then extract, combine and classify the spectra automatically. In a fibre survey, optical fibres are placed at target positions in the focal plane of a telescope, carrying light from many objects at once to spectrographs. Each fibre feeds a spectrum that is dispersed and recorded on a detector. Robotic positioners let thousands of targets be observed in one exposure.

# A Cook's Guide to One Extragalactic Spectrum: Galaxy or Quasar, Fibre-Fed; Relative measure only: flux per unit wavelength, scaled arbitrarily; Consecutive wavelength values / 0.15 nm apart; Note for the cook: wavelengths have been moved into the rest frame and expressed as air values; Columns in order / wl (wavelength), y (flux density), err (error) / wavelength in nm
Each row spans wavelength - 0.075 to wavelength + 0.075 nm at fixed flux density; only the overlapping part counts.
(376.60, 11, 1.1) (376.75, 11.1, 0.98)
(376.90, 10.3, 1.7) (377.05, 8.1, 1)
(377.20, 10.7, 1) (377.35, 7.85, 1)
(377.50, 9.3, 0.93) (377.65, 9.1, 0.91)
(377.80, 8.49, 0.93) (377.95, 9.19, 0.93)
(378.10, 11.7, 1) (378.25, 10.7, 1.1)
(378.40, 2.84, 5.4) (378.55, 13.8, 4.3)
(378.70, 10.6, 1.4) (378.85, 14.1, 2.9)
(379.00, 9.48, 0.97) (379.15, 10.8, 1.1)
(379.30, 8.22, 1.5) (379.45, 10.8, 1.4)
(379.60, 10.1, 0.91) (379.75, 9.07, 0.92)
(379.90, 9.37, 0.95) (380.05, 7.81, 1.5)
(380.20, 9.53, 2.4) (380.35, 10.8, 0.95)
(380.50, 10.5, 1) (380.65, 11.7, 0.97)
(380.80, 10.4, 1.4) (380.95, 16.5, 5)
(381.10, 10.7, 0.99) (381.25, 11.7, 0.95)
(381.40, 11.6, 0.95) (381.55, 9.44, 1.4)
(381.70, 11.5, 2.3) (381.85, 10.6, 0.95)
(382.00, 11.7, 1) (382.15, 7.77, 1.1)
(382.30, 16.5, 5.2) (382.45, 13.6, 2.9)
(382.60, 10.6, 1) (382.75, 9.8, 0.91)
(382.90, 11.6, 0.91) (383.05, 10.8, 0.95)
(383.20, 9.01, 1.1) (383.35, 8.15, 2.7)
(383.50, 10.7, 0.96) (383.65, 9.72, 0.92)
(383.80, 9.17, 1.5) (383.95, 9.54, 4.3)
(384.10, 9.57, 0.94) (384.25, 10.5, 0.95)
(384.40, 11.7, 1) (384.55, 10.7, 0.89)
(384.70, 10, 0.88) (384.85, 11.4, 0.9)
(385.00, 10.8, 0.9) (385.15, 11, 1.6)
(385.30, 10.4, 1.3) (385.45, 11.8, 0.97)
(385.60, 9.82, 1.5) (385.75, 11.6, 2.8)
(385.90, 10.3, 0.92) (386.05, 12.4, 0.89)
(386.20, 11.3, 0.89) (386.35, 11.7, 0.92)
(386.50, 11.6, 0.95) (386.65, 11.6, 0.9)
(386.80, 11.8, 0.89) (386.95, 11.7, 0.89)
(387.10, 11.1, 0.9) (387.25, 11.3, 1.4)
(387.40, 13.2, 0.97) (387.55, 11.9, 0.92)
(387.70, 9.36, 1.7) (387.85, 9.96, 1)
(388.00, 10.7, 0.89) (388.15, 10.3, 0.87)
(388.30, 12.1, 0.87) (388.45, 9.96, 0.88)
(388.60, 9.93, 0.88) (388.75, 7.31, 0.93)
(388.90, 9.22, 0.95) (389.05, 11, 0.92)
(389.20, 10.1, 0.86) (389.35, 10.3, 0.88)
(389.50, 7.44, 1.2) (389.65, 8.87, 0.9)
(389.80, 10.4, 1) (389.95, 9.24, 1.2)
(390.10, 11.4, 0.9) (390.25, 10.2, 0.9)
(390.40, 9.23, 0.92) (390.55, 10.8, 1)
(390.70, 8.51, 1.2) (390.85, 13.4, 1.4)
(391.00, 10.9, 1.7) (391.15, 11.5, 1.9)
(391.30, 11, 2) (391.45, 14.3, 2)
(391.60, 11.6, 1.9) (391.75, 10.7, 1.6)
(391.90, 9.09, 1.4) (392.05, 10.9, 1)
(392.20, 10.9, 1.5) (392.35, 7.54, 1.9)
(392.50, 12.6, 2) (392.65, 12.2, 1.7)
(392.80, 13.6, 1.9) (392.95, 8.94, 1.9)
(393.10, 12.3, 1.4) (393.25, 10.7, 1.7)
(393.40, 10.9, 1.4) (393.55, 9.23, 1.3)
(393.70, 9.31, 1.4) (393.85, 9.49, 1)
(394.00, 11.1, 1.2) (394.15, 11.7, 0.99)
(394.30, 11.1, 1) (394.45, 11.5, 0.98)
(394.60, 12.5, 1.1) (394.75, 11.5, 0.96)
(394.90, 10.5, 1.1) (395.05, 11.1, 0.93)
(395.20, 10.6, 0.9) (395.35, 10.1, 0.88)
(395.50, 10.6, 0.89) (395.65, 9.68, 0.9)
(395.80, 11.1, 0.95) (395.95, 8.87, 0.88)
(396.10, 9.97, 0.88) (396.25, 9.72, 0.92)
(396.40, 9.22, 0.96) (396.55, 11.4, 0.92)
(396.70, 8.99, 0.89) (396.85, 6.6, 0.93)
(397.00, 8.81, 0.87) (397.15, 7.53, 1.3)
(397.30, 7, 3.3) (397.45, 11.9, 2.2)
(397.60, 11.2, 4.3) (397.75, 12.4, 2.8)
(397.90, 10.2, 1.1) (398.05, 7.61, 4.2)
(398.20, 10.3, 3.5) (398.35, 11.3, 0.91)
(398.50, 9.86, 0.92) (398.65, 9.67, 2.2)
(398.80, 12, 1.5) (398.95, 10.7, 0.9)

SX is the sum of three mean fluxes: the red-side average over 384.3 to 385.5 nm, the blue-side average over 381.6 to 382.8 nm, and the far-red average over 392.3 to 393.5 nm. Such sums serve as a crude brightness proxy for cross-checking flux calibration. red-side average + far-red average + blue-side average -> 33.6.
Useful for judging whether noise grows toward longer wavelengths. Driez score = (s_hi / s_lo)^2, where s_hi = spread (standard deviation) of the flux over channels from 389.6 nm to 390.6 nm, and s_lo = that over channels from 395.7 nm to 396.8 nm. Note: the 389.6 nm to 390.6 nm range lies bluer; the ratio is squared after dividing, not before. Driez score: 0.9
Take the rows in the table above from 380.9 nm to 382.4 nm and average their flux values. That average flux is 11.8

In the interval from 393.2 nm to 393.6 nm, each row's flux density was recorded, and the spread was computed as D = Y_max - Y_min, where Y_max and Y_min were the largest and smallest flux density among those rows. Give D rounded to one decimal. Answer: 1.7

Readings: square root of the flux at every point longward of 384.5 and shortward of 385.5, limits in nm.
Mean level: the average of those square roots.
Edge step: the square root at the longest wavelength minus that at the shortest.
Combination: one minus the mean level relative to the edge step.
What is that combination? -19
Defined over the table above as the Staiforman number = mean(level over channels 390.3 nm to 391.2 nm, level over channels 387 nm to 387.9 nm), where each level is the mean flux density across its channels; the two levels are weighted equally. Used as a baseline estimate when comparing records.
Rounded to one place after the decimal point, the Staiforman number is 10.9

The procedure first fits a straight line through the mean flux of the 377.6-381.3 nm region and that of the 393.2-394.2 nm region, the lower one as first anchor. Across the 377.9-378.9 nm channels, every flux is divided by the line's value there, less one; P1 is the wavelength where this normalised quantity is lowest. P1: 378.40 nm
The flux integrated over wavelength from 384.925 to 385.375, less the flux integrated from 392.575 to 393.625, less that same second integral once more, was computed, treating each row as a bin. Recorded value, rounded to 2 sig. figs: -19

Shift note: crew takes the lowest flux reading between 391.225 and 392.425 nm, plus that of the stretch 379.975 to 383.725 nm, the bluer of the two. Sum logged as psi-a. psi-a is 15.3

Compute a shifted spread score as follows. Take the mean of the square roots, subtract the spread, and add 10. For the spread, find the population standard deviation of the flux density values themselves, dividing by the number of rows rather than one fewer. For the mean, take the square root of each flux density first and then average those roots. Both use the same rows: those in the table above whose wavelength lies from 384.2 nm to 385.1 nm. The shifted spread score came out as 12.7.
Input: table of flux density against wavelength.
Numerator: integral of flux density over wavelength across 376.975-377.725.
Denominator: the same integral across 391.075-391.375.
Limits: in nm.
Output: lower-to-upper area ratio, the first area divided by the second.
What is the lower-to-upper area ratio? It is 2.0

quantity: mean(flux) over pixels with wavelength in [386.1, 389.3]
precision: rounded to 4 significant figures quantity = 10.82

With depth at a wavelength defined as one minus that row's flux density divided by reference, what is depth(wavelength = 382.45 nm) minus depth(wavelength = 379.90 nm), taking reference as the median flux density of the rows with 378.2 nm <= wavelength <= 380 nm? -0.41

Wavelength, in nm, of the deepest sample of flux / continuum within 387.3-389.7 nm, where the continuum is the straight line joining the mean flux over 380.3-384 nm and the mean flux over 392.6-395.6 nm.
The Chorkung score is 388.75 nm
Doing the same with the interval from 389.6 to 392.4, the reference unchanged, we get 392.35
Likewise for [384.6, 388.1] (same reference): 387.70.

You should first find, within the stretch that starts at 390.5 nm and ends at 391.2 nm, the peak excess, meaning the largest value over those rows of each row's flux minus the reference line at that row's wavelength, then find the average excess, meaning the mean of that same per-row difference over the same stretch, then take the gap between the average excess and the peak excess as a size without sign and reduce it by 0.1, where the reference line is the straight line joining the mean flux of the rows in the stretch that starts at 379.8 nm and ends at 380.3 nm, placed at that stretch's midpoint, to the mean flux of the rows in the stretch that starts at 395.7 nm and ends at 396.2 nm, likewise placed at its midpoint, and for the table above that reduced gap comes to 2.3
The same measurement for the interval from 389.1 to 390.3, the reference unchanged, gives 1.5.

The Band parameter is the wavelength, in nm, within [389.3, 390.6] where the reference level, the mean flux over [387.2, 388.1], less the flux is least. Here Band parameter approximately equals 390.10 nm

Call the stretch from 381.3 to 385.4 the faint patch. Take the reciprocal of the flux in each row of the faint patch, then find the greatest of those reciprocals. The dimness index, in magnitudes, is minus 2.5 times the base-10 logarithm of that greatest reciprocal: 2.23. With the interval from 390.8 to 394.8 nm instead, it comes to 2.19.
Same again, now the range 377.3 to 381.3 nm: 1.13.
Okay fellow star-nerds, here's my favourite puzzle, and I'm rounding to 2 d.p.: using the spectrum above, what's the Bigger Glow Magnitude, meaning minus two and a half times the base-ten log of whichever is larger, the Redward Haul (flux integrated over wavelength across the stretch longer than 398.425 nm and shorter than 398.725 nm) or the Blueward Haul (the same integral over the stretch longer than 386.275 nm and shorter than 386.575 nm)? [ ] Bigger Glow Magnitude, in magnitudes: -1.36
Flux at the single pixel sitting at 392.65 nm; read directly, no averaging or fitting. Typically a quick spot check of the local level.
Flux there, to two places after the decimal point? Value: 12.20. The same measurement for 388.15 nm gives 10.30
